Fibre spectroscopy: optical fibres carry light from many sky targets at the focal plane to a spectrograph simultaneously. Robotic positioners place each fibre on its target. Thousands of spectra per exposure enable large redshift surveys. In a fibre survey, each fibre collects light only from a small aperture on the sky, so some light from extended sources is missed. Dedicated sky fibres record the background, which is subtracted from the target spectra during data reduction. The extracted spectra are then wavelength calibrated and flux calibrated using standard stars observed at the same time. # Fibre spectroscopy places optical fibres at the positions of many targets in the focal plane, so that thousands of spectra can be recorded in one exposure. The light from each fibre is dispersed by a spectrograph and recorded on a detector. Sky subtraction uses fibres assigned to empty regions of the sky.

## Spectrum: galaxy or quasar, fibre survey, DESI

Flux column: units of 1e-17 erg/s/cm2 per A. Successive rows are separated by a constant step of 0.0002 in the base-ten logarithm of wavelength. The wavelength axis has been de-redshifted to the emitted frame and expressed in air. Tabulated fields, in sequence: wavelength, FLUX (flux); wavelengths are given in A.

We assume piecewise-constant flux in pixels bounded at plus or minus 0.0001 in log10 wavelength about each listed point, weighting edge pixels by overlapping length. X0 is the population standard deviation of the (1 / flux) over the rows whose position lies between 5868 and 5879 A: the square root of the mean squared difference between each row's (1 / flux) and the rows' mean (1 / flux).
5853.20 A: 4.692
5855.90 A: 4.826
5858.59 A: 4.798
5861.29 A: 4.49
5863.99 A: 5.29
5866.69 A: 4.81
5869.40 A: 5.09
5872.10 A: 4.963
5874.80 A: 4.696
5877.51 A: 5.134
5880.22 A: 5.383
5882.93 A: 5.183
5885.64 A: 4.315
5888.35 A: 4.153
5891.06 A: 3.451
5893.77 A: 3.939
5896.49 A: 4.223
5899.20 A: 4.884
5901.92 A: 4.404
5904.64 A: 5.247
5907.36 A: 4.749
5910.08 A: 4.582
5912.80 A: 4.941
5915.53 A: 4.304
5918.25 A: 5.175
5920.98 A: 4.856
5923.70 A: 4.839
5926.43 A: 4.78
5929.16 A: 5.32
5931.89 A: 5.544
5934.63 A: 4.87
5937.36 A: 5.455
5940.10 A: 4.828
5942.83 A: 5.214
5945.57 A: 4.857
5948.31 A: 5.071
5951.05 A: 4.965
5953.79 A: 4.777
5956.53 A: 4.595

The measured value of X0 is 0.007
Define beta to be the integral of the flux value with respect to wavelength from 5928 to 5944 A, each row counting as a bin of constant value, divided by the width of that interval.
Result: 5.20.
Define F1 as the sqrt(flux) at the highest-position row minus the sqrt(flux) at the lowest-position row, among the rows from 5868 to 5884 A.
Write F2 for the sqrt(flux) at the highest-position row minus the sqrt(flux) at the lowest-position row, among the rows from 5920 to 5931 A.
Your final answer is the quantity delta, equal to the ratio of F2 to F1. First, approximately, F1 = 0.02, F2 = 0.10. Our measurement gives 5.0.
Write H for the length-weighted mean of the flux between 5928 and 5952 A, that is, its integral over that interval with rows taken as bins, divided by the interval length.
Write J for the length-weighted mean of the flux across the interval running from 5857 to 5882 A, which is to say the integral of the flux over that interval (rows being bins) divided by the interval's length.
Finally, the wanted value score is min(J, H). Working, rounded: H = 5.12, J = 5.0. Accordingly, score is 5.0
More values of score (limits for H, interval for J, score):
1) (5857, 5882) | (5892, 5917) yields 4.6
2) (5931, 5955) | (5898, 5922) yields 4.8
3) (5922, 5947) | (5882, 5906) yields 4.4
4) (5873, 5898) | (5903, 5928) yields 4.5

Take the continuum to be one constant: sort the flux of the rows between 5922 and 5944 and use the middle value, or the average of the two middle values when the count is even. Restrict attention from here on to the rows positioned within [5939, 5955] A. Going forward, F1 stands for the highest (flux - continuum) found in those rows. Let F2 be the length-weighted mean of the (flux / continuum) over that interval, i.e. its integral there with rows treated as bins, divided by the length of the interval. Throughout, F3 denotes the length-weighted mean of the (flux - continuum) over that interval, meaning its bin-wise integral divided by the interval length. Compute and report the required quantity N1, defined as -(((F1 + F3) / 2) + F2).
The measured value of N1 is -1.03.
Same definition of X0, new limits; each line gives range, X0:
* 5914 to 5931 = 0.014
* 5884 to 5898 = 0.021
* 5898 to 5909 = 0.013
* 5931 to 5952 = 0.010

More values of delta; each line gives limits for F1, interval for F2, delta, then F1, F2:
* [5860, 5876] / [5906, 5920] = 2.0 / 0.05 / 0.10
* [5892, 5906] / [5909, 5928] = 0.1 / 0.31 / 0.05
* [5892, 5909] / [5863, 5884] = -0.1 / 0.19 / -0.02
